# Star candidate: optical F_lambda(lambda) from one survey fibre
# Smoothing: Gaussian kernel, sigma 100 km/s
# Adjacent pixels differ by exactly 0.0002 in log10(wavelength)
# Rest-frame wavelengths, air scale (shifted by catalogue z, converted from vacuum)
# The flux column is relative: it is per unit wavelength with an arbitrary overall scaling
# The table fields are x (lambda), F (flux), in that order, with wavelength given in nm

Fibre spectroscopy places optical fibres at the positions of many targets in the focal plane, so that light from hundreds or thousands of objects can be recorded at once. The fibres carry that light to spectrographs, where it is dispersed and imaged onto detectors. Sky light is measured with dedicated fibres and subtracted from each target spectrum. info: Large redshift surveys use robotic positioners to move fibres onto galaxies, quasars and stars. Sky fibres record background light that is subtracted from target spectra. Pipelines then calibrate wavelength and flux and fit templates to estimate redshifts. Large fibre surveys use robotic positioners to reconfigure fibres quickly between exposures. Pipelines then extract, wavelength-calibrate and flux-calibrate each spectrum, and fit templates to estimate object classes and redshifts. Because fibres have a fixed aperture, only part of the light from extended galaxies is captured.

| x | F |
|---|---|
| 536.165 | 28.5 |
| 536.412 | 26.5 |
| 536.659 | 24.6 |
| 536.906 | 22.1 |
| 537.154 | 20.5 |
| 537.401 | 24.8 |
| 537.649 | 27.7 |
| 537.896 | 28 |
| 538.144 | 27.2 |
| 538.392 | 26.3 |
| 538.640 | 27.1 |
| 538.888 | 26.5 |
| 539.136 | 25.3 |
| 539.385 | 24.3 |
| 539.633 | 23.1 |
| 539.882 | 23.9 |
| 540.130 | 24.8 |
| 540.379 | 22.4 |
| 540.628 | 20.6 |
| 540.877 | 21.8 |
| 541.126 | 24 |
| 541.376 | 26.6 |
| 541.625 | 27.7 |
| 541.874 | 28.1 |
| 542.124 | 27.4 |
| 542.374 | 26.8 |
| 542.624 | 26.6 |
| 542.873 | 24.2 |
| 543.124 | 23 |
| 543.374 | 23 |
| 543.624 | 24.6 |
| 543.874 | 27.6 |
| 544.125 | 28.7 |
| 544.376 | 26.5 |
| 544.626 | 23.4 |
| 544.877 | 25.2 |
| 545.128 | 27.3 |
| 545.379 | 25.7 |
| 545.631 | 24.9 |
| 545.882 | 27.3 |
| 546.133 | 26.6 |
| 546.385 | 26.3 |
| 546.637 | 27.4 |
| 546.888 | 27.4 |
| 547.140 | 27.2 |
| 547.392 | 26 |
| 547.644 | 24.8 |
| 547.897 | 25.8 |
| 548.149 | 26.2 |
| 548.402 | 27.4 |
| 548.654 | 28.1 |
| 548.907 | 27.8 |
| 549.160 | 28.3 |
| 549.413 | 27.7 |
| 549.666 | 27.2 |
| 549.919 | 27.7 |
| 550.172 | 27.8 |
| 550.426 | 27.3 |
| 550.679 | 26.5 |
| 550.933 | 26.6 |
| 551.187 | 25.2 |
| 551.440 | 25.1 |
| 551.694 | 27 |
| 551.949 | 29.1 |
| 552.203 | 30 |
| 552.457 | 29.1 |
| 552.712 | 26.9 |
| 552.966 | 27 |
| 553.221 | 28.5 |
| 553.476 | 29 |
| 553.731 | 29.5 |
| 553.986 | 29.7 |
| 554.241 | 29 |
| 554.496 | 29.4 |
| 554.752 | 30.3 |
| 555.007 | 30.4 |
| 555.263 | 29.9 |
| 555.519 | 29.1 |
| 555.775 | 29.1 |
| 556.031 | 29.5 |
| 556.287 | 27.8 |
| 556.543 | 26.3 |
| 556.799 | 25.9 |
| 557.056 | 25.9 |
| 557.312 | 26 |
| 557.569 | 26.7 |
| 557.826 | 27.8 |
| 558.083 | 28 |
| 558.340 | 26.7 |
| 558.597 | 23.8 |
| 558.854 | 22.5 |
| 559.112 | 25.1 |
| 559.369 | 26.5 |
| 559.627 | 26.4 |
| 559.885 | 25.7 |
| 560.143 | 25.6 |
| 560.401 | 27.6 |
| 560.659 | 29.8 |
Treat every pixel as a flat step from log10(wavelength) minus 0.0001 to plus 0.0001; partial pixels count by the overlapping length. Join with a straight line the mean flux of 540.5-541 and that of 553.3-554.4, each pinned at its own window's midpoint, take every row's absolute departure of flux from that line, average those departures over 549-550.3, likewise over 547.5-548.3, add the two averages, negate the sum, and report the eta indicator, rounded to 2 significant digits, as -1.5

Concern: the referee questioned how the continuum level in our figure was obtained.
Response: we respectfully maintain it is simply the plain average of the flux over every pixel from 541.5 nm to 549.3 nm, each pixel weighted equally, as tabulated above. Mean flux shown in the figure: 26.4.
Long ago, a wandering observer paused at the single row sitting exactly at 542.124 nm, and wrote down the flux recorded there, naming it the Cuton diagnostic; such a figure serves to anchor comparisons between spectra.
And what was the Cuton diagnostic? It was 27.4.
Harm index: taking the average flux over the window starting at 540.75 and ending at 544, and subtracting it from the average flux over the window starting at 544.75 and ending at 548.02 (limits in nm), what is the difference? 0.81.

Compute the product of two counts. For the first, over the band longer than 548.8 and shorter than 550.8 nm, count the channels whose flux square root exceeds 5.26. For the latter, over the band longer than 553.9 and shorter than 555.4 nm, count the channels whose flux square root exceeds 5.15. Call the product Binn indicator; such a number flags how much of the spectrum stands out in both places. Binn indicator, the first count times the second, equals 30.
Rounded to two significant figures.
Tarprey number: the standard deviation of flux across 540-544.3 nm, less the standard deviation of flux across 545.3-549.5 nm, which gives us 1.4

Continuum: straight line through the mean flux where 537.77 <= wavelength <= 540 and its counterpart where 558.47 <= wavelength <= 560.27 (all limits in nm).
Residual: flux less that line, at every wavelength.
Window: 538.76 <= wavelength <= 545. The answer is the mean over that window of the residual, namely -0.6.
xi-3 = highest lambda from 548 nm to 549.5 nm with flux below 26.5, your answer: 548.149 nm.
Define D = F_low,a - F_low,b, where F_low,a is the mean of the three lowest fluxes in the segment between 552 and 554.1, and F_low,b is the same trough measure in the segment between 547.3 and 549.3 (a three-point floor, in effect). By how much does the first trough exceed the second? 1.9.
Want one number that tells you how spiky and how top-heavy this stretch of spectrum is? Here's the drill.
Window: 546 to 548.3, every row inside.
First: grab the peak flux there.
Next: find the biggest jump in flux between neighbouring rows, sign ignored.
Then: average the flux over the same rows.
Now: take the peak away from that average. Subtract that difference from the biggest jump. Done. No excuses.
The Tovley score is 2.2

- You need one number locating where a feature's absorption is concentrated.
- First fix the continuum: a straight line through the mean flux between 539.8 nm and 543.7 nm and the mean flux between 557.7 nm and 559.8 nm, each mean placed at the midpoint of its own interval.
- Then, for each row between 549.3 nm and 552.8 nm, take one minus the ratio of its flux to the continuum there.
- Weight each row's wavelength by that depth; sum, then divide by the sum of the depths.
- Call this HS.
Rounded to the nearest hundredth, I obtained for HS 551.17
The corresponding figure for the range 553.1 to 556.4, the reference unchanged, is 554.72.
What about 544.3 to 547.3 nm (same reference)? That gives 546.20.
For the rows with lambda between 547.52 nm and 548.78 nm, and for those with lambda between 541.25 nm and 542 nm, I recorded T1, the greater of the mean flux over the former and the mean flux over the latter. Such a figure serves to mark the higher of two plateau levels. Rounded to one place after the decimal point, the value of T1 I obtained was 27.5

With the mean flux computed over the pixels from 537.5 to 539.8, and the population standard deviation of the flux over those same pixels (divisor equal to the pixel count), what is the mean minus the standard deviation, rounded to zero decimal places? 25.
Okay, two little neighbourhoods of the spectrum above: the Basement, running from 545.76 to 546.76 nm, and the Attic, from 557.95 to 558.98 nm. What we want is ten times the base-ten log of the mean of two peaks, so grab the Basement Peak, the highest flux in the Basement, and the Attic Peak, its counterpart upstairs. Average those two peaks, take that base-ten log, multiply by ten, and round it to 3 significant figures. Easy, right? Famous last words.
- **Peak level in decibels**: 14.4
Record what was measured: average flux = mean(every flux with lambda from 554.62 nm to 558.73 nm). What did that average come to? 27.7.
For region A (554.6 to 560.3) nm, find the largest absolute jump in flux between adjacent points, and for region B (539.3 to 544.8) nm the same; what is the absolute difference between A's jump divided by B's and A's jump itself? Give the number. 1.96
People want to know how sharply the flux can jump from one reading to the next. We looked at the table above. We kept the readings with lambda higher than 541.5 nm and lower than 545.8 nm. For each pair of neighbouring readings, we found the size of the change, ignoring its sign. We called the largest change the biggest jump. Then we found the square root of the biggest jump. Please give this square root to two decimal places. 1.76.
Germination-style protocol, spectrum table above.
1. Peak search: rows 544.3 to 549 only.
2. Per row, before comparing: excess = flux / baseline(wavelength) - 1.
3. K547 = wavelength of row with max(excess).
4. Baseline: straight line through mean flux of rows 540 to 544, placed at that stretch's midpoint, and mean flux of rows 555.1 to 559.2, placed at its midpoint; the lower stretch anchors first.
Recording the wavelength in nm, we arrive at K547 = 548.654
